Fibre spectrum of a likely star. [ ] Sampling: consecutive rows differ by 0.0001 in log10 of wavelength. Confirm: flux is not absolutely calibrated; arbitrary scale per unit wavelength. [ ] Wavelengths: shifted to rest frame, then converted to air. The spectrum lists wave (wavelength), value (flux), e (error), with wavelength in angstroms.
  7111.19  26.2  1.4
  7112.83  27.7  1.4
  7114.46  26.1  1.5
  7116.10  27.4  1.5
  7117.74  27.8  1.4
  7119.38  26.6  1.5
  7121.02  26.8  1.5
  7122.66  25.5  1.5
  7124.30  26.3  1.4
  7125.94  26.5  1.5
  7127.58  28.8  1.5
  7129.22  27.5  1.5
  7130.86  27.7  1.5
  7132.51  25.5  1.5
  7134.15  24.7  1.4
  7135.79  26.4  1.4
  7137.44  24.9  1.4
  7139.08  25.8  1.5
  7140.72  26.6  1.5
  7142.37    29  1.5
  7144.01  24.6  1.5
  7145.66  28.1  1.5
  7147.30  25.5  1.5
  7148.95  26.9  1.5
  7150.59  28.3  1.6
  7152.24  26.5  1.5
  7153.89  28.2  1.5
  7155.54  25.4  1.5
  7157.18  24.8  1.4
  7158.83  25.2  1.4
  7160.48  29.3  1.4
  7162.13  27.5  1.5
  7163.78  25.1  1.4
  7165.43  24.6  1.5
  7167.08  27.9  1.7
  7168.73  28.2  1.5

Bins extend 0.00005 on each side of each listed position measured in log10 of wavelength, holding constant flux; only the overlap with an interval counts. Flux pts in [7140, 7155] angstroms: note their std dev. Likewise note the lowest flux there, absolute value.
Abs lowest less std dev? 23.2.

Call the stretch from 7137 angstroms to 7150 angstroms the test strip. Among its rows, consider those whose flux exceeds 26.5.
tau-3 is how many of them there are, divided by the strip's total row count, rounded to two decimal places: 0.50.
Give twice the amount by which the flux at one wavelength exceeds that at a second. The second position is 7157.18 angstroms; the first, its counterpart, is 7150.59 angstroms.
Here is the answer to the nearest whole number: 7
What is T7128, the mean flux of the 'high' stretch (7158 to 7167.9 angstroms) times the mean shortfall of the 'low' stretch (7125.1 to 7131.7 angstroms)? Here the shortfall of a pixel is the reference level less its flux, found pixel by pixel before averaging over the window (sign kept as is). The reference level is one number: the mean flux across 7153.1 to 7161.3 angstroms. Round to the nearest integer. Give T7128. -28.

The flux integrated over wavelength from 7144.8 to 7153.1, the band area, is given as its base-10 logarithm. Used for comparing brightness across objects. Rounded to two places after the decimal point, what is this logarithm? 2.35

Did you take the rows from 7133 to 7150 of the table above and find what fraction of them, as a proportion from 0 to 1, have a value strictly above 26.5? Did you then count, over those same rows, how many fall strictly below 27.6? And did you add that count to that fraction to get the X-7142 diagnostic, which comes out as 8.4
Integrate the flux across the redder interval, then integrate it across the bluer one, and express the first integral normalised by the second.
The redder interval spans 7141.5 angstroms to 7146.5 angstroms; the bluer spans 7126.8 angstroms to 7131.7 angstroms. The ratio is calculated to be 1.0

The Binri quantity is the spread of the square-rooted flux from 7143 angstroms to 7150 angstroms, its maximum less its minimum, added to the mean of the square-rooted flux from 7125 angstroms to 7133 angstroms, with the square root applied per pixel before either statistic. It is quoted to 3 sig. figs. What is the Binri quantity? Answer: 5.56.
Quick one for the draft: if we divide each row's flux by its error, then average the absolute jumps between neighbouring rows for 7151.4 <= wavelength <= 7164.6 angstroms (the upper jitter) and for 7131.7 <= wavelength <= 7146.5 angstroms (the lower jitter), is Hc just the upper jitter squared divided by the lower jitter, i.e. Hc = 1.5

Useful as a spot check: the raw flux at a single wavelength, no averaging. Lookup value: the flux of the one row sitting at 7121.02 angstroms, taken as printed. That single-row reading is 26.8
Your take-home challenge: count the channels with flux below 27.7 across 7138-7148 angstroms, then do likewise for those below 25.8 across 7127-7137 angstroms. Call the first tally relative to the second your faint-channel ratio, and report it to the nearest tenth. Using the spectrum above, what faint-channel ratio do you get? 2.0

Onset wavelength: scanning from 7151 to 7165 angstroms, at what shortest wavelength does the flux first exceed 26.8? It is 7153.89 angstroms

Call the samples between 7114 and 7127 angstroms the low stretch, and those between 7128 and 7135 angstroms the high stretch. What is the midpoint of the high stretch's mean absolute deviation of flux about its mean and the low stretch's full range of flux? 1.8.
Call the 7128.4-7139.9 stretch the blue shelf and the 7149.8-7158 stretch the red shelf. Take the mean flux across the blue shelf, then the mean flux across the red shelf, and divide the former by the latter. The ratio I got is 0.98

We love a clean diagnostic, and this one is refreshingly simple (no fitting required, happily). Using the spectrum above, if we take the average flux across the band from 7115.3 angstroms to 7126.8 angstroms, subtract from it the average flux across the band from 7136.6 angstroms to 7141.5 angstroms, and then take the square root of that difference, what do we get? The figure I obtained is 0.97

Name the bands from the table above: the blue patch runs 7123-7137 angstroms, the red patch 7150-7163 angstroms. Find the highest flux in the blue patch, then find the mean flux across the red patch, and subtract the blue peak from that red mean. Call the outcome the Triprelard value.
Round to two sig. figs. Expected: -1.9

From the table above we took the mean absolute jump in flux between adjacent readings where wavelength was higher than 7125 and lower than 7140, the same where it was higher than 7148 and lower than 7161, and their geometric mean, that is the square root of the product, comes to 1.58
